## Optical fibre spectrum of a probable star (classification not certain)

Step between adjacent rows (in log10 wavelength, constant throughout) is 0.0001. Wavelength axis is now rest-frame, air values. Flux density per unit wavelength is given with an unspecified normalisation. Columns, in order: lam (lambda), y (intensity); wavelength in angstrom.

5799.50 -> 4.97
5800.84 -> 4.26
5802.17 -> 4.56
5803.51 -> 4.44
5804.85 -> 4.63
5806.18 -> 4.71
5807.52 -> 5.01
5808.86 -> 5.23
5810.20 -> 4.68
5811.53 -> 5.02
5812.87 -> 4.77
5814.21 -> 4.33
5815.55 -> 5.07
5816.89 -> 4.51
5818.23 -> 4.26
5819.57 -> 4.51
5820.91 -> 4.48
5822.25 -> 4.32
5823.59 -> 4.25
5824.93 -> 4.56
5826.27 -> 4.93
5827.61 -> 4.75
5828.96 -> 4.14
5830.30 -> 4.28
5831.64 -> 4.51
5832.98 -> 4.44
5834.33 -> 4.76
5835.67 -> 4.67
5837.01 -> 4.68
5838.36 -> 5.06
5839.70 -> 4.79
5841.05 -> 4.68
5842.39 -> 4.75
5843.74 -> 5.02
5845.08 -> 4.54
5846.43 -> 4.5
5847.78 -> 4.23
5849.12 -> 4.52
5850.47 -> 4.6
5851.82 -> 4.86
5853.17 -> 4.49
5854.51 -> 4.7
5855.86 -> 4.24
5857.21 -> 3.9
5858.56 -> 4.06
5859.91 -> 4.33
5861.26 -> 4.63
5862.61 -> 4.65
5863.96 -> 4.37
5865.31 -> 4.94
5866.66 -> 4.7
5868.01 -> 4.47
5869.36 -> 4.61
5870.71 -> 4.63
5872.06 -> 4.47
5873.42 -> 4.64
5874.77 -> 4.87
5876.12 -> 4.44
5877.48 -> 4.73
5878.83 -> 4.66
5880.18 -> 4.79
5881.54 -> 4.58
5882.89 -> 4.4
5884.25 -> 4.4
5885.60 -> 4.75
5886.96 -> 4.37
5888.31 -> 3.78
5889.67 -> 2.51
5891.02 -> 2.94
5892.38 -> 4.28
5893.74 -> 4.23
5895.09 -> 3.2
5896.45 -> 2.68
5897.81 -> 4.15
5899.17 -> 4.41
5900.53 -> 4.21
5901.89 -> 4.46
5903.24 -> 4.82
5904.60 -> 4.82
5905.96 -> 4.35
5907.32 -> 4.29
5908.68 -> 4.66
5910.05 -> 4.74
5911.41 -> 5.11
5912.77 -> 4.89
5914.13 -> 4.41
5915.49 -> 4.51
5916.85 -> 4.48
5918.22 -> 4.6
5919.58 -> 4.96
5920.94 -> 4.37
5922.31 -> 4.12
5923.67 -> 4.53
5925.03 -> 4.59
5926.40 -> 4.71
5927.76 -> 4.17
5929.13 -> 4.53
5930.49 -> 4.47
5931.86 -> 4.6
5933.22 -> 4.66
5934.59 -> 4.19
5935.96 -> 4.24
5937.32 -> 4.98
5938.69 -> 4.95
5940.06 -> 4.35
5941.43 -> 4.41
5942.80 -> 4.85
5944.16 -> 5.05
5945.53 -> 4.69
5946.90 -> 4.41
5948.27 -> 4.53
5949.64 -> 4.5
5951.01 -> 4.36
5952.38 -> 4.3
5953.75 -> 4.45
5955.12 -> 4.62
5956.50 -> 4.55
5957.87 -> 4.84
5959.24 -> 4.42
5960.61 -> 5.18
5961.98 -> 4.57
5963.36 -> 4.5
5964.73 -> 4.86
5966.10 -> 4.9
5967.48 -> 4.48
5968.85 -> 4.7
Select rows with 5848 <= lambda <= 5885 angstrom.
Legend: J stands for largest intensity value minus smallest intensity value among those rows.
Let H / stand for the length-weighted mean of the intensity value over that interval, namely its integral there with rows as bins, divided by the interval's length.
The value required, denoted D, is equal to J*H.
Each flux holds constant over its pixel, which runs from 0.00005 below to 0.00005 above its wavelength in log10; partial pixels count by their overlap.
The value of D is 4.7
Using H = 4.54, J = 1.04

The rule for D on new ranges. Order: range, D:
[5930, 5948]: 4.0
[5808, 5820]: 4.6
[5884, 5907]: 9.3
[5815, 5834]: 4.2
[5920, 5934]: 2.6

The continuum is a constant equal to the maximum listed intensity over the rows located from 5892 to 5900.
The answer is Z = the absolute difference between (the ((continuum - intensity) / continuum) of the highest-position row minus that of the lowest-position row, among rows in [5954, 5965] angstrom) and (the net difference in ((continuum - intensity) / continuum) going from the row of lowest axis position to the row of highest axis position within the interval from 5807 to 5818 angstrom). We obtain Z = 0.17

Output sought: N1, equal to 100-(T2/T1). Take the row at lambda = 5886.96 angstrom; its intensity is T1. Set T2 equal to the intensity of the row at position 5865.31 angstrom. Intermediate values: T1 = 4.37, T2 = 4.94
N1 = 98.9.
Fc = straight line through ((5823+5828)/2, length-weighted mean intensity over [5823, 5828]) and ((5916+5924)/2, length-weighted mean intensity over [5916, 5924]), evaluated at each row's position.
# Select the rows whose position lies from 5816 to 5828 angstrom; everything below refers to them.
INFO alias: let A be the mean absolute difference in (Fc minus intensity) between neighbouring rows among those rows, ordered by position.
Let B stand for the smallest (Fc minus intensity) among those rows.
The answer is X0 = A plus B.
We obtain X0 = -0.104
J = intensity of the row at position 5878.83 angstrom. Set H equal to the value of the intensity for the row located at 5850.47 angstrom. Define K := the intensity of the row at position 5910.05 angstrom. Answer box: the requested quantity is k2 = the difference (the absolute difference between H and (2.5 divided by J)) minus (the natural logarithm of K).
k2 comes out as 2.51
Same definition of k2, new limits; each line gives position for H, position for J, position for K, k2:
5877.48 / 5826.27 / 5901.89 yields 2.73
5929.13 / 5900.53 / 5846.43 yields 2.43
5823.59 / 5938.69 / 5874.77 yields 2.16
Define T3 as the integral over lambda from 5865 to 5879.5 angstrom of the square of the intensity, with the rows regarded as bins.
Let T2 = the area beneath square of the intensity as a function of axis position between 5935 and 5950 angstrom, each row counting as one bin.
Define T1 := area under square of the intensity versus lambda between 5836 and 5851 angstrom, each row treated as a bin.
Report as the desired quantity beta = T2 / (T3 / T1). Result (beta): 338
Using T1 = 328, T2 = 322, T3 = 313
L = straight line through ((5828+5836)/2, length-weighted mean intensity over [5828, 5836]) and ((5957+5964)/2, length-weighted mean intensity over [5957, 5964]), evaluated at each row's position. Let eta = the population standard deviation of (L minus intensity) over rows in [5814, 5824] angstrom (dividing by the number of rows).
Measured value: 0.25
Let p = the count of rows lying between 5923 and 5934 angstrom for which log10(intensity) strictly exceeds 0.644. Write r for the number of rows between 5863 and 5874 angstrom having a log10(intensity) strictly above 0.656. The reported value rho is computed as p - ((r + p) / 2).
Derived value 1.0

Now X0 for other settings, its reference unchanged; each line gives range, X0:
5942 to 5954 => -0.405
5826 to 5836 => -0.072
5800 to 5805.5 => 0.225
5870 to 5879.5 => -0.081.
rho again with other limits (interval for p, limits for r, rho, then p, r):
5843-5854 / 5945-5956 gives 2.0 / 7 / 3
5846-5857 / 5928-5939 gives 0.5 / 6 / 5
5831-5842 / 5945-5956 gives 2.5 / 8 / 3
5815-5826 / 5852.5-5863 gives 1.0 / 5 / 3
